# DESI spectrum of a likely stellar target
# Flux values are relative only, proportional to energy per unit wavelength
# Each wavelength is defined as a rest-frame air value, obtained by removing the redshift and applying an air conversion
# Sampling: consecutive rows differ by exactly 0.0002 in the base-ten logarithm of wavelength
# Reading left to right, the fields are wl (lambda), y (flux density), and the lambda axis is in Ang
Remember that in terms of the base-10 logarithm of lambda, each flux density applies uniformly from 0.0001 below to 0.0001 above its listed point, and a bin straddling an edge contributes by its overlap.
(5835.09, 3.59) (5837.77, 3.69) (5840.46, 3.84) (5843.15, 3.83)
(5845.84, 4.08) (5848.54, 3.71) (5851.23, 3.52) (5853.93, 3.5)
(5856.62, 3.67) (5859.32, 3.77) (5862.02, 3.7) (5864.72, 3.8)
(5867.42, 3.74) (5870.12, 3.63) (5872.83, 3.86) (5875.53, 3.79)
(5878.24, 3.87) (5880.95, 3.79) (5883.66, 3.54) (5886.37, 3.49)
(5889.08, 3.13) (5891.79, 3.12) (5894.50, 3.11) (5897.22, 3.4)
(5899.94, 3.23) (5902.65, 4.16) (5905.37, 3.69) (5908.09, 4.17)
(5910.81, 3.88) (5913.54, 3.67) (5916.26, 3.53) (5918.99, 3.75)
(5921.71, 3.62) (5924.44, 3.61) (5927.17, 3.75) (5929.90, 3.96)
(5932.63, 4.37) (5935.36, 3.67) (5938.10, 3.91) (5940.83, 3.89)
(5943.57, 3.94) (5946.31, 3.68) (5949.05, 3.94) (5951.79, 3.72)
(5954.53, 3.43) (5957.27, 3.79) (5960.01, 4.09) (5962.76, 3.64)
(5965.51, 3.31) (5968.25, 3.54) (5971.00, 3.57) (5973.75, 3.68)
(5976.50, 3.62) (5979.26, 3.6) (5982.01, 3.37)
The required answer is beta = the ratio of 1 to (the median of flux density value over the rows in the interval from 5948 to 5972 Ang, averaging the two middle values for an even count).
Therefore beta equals 0.2747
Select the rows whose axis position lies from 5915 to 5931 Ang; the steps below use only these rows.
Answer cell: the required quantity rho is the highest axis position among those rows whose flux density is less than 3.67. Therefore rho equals 5924.44 Ang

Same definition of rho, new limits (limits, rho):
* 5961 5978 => 5976.50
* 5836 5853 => 5851.23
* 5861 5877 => 5870.12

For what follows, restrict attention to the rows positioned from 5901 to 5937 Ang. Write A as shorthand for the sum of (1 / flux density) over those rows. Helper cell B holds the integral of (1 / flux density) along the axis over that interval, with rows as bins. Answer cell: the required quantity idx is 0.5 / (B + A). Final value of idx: 0.0389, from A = 3.41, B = 9.4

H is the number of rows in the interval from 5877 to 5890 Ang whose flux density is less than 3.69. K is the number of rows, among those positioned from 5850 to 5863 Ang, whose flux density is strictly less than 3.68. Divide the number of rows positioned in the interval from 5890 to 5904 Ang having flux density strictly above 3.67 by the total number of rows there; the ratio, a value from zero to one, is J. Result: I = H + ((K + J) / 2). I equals 4.6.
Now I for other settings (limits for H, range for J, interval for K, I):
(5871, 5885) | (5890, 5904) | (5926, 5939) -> 1.6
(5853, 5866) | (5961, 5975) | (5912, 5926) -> 4.1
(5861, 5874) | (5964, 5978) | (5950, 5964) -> 2.1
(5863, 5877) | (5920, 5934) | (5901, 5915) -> 1.8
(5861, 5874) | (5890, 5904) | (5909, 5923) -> 2.6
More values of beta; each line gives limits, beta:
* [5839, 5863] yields 0.2695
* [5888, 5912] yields 0.2941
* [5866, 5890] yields 0.2674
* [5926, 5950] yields 0.2558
